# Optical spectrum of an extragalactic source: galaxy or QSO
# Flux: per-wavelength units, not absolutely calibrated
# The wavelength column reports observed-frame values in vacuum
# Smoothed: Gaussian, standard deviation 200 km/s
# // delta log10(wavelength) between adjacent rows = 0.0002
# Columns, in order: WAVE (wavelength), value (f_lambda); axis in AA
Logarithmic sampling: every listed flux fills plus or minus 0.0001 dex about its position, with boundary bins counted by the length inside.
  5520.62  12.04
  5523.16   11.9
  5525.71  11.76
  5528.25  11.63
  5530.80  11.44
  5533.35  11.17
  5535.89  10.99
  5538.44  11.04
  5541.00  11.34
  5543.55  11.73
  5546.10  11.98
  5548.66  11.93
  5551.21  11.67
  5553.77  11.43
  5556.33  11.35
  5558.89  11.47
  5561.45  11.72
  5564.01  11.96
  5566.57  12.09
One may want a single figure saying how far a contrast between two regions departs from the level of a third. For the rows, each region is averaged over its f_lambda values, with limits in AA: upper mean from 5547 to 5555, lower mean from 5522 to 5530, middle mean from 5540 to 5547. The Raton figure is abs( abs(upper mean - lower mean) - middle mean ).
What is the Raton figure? 11.6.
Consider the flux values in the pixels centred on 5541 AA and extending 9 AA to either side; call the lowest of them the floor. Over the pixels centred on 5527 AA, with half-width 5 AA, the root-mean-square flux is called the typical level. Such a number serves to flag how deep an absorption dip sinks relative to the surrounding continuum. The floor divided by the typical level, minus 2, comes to -1.06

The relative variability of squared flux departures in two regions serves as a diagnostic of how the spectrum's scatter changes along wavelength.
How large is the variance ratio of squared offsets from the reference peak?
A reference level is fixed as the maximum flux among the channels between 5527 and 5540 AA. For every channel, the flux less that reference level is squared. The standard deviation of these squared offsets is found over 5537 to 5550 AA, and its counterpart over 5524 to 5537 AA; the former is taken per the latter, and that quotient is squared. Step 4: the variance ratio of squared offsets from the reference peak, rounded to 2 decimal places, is 0.53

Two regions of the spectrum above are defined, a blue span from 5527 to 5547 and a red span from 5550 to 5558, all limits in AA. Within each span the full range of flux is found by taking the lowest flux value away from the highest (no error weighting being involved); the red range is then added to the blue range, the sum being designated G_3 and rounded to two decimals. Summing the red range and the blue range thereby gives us 1.31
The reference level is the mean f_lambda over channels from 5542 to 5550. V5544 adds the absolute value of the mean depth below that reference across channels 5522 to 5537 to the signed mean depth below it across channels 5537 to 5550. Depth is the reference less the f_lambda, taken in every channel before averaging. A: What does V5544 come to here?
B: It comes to 0.7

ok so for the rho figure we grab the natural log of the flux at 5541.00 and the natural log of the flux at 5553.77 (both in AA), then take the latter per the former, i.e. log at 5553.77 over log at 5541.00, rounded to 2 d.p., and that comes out 1.00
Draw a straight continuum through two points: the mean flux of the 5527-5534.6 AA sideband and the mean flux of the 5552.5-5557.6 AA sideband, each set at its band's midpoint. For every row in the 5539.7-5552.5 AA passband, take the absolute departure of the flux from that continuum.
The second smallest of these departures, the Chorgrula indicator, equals 0.28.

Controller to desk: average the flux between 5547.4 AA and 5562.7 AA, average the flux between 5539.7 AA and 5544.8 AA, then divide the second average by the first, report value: 0.99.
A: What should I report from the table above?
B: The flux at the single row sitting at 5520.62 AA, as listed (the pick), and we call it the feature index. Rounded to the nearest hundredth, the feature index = 12.04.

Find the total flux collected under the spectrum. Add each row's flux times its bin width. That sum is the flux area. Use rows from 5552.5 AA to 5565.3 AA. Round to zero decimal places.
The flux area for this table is 148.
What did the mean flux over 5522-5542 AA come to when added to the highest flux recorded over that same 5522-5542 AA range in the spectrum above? 23.3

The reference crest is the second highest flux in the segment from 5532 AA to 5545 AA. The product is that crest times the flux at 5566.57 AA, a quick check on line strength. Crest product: 137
